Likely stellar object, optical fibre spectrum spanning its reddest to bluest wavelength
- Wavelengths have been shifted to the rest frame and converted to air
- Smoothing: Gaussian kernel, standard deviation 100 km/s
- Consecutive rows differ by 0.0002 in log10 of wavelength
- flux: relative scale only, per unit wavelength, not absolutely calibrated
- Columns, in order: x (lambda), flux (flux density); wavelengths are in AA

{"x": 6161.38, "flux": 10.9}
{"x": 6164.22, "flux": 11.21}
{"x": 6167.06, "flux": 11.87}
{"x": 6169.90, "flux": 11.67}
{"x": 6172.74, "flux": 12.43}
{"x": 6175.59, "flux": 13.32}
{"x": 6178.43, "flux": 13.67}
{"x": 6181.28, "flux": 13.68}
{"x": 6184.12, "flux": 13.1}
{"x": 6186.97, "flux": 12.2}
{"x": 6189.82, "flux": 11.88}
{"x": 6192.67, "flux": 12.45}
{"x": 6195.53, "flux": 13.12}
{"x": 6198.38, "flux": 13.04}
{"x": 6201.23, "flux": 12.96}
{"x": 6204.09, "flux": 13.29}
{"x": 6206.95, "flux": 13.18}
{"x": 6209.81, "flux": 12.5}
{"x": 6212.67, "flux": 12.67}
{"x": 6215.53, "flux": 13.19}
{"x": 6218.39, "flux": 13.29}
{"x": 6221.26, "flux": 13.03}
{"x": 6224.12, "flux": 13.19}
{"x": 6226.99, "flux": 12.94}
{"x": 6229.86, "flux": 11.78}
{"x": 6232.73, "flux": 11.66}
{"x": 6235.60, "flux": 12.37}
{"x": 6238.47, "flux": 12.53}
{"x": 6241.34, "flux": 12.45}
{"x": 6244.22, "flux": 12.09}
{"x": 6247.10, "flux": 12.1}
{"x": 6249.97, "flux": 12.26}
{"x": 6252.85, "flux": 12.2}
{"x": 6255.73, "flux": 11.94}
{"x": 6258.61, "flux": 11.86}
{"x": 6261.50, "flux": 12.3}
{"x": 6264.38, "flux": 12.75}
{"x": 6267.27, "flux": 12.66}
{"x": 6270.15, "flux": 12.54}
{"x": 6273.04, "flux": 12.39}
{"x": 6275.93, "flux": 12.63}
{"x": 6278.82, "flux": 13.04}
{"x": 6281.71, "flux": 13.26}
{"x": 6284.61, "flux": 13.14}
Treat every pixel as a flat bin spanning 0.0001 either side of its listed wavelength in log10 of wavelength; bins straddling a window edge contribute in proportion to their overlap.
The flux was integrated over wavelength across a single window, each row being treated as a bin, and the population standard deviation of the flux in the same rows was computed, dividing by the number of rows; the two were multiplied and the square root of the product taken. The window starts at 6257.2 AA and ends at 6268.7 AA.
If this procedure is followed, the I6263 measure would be 7.1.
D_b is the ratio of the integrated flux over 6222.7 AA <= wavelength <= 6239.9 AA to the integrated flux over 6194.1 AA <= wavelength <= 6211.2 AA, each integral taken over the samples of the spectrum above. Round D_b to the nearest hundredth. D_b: 0.96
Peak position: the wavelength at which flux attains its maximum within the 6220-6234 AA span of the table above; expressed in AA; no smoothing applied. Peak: 6224.12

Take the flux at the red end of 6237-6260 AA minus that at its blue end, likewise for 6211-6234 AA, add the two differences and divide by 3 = -0.6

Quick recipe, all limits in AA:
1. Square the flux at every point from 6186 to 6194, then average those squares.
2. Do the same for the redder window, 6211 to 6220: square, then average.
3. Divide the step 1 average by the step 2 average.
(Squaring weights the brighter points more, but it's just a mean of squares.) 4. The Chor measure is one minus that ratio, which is 0.13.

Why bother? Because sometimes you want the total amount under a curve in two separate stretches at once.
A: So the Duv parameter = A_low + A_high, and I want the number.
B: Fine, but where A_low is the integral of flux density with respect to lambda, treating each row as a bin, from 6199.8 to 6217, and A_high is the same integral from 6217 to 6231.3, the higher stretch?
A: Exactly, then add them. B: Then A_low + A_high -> 407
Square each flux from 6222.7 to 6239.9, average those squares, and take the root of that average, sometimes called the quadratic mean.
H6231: 12.4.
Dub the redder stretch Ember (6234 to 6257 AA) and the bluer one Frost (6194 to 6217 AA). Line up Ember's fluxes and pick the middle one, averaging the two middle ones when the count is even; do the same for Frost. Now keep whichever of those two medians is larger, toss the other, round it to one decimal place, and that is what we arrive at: 13.1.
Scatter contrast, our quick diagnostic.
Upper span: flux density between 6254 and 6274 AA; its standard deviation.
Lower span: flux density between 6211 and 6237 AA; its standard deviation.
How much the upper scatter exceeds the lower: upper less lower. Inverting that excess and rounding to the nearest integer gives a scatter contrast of -4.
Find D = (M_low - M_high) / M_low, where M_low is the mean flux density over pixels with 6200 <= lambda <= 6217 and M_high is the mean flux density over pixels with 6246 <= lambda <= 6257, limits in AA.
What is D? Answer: 0.06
